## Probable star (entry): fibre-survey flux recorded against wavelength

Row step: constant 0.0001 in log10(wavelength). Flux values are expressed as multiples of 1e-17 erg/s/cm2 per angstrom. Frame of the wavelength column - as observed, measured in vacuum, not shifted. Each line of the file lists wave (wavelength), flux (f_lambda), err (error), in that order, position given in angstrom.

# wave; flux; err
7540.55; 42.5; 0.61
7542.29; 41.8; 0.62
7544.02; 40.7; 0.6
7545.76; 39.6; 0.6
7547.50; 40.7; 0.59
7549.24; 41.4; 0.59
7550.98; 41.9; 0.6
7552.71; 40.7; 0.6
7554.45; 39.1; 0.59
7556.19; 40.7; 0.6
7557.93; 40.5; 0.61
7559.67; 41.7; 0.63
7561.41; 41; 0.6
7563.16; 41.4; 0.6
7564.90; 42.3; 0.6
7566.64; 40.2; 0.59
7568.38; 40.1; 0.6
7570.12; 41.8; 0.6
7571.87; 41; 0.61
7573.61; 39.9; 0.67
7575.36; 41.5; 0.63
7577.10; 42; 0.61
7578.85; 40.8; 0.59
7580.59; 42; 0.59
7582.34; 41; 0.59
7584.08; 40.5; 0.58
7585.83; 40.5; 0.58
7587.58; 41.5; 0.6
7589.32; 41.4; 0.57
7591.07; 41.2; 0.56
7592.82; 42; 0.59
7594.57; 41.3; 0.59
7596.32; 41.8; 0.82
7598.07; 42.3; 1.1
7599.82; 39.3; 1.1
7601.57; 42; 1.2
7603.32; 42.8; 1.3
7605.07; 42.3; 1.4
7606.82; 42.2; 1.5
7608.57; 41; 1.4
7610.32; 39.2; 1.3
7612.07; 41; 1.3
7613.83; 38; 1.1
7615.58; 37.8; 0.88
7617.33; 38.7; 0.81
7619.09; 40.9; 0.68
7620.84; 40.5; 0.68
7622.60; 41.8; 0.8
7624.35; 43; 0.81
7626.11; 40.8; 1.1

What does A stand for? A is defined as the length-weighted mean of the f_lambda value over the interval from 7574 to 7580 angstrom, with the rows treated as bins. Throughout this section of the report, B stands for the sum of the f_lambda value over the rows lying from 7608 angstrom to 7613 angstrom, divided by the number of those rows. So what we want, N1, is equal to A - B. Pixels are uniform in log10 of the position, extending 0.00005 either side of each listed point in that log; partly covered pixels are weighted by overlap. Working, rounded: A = 41.3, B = 40.4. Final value 0.9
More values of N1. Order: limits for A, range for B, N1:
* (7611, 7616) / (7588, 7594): -2.5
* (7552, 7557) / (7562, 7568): -1.2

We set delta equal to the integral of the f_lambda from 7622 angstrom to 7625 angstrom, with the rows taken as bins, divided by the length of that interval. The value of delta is 42.5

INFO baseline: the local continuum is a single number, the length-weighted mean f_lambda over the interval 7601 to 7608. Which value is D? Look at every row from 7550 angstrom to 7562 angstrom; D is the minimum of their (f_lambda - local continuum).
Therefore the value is -3.21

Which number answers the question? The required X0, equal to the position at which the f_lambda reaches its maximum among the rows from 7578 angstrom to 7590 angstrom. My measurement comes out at 7580.59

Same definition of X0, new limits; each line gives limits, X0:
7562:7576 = 7564.90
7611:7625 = 7624.35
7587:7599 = 7598.07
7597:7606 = 7603.32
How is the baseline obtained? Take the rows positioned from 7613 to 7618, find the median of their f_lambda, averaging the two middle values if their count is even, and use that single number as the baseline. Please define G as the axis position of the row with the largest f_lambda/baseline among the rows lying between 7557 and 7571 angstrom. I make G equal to 7564.90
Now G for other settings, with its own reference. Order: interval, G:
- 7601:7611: 7603.32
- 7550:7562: 7550.98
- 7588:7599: 7598.07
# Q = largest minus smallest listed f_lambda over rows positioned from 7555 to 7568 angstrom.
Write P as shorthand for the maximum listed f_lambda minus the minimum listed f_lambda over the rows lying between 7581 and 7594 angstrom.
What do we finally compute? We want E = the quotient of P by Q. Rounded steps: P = 1.5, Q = 2.1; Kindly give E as 0.7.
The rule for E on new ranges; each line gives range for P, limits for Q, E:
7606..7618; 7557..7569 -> 2.0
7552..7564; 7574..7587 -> 1.7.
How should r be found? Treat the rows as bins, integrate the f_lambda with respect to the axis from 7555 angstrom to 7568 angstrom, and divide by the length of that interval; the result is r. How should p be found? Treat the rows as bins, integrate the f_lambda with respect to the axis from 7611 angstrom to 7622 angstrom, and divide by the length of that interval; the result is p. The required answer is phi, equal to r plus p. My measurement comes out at 80.5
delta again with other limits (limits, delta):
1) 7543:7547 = 40.3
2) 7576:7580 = 41.5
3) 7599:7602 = 40.5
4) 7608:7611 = 40.1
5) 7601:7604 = 42.4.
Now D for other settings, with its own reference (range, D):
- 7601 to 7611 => -3.11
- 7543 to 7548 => -2.71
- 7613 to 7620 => -4.51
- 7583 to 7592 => -1.81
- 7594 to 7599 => -1.01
